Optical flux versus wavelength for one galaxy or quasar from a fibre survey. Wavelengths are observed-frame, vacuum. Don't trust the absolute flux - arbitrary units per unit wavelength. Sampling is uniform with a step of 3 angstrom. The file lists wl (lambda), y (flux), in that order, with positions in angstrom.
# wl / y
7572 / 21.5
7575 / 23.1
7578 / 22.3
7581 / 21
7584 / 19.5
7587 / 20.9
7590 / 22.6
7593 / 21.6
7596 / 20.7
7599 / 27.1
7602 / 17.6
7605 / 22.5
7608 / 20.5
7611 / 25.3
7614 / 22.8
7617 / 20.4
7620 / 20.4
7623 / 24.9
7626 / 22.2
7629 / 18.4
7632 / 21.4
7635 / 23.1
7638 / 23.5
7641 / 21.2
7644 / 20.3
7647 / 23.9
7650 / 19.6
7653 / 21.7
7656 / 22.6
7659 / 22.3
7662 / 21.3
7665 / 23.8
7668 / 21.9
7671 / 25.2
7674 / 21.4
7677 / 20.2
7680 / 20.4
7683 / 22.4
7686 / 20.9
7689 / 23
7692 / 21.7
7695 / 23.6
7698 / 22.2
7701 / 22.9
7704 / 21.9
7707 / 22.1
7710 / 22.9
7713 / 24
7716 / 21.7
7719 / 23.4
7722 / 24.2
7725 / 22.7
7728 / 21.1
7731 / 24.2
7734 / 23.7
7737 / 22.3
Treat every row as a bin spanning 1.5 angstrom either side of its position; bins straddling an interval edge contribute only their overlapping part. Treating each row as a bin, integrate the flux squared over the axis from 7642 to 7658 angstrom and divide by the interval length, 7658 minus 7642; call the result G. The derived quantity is 470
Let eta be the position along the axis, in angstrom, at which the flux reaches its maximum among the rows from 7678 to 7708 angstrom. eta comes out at 7695 angstrom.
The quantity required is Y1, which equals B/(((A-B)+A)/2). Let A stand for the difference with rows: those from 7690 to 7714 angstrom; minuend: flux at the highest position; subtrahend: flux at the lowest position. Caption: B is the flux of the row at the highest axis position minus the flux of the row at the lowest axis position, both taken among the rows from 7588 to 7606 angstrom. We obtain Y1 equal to -0.04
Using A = 2.3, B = -0.1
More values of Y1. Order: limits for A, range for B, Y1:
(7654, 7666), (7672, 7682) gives -0.59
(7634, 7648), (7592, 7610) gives -0.81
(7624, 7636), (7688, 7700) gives -0.62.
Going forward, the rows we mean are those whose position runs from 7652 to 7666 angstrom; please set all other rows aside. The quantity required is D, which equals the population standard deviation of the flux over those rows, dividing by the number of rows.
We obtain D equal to 0.9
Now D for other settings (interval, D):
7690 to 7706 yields 0.7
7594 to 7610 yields 3.1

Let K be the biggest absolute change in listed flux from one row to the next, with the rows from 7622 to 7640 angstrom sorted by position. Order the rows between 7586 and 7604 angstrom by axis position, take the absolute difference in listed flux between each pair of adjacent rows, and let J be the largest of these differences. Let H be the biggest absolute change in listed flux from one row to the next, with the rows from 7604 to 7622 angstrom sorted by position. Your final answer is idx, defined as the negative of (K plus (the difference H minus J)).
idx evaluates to 1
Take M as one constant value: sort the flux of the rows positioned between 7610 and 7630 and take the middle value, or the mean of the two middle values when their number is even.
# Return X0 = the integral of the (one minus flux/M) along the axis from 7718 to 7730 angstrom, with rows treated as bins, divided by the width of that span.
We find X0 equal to -0.031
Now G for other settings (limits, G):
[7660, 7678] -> 503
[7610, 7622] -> 497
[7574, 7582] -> 491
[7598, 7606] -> 504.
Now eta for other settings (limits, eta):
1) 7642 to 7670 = 7647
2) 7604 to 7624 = 7611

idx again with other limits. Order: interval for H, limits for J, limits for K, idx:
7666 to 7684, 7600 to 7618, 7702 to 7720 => -1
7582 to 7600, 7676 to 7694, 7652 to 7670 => -7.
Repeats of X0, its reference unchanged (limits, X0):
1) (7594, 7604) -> 0.017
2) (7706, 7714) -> -0.036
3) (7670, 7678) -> -0.001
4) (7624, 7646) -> 0.028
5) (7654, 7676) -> -0.016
